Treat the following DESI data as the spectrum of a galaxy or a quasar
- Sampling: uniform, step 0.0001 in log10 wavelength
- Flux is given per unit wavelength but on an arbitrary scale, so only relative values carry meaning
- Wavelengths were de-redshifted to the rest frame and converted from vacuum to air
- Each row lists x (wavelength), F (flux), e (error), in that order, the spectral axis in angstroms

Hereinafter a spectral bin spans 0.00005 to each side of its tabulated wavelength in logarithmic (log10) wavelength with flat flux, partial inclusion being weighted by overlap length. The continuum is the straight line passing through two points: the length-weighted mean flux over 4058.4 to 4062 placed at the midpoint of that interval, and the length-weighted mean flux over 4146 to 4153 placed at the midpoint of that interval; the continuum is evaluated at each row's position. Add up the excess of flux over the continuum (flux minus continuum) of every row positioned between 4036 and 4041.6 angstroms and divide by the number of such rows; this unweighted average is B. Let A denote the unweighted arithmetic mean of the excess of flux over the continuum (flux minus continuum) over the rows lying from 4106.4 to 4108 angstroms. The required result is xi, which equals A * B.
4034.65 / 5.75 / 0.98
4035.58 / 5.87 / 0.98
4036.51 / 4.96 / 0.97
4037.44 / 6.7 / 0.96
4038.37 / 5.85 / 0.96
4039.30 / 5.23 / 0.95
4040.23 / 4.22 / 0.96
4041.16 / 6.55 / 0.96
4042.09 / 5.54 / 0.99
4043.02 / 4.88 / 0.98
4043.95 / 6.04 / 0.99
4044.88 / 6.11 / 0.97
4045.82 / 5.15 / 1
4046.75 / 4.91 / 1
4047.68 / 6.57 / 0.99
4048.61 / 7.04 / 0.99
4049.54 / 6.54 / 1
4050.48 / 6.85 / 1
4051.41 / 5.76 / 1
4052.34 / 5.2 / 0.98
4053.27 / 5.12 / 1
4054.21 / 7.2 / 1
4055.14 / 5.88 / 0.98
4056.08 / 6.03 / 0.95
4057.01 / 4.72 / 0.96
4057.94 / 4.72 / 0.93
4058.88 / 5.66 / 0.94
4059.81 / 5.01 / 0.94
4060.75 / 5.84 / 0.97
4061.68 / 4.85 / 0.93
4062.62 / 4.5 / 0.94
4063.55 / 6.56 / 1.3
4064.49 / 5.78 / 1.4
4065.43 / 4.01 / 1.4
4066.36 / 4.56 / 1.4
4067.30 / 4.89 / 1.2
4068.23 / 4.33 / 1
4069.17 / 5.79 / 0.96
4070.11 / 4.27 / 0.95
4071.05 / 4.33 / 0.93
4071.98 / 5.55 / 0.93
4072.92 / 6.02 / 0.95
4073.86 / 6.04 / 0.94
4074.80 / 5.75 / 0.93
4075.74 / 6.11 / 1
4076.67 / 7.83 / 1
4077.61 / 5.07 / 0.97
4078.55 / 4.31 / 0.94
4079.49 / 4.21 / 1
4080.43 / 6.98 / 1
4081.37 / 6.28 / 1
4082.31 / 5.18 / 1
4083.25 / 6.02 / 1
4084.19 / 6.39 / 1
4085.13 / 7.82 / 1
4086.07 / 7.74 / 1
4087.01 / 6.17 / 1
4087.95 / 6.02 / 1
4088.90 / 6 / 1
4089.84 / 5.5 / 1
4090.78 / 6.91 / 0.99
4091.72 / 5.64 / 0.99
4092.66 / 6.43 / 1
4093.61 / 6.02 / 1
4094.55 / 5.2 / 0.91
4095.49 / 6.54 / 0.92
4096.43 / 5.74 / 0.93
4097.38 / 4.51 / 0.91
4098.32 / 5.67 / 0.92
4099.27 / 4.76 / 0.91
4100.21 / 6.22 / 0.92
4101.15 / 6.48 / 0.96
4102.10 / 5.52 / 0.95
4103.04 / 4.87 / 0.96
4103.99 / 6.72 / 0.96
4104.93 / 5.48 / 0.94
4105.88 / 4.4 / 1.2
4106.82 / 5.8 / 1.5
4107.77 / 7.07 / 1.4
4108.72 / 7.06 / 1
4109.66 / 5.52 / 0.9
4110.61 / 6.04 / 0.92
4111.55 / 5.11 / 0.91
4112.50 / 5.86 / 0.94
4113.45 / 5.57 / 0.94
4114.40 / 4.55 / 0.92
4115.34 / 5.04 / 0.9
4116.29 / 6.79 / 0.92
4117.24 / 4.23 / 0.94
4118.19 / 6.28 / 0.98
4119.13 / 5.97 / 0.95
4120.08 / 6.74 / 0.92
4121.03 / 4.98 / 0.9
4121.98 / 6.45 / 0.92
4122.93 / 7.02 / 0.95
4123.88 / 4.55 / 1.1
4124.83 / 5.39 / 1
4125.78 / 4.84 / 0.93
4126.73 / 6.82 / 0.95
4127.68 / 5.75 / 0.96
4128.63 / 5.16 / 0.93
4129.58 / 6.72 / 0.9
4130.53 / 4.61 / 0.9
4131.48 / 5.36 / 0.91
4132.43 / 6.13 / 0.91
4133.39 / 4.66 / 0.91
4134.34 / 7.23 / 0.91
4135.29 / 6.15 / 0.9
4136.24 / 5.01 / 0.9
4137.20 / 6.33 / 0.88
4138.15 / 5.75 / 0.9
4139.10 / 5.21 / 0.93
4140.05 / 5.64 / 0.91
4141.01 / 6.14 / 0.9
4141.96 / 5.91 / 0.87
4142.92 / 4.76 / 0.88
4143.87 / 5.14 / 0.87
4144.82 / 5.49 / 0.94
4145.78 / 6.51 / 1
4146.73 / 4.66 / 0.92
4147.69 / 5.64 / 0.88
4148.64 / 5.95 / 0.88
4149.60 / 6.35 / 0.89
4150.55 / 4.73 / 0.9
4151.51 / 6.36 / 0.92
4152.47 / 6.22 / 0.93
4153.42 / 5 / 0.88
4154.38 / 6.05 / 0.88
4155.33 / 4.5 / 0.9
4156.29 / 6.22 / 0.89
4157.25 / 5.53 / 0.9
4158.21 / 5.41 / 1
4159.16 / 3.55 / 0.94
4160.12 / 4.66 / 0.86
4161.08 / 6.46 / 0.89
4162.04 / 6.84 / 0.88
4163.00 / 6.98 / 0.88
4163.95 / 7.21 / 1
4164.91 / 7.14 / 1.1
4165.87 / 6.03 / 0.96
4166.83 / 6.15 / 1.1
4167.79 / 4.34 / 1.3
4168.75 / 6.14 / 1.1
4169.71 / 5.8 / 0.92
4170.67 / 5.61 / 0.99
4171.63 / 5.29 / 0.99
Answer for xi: 0.28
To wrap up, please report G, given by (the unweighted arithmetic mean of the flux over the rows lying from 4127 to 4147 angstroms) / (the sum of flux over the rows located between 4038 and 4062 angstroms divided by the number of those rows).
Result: 0.99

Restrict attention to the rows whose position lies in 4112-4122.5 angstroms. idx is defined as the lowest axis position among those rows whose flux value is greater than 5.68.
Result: 4112.50 angstroms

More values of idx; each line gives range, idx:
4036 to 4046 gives 4037.44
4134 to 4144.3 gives 4134.34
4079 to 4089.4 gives 4080.43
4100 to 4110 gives 4100.21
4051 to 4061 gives 4051.41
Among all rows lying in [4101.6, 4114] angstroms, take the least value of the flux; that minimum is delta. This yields 4.4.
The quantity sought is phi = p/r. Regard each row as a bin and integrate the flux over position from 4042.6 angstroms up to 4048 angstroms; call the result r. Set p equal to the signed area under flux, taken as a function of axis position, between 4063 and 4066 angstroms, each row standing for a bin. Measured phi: 0.54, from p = 16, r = 30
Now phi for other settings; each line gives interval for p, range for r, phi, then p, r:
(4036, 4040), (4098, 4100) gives 2.11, 22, 11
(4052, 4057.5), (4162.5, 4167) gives 1.03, 31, 30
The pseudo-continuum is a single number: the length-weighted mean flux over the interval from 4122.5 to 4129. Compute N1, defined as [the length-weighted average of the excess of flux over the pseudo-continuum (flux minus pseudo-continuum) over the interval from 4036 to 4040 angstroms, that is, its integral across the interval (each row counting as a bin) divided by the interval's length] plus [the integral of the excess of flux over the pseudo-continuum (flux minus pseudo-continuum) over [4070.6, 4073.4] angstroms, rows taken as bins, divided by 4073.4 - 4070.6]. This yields -0.38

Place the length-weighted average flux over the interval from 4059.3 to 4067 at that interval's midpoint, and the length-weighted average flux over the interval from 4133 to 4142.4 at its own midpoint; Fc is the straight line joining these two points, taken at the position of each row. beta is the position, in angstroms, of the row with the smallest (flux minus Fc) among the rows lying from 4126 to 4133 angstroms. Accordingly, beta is 4130.53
